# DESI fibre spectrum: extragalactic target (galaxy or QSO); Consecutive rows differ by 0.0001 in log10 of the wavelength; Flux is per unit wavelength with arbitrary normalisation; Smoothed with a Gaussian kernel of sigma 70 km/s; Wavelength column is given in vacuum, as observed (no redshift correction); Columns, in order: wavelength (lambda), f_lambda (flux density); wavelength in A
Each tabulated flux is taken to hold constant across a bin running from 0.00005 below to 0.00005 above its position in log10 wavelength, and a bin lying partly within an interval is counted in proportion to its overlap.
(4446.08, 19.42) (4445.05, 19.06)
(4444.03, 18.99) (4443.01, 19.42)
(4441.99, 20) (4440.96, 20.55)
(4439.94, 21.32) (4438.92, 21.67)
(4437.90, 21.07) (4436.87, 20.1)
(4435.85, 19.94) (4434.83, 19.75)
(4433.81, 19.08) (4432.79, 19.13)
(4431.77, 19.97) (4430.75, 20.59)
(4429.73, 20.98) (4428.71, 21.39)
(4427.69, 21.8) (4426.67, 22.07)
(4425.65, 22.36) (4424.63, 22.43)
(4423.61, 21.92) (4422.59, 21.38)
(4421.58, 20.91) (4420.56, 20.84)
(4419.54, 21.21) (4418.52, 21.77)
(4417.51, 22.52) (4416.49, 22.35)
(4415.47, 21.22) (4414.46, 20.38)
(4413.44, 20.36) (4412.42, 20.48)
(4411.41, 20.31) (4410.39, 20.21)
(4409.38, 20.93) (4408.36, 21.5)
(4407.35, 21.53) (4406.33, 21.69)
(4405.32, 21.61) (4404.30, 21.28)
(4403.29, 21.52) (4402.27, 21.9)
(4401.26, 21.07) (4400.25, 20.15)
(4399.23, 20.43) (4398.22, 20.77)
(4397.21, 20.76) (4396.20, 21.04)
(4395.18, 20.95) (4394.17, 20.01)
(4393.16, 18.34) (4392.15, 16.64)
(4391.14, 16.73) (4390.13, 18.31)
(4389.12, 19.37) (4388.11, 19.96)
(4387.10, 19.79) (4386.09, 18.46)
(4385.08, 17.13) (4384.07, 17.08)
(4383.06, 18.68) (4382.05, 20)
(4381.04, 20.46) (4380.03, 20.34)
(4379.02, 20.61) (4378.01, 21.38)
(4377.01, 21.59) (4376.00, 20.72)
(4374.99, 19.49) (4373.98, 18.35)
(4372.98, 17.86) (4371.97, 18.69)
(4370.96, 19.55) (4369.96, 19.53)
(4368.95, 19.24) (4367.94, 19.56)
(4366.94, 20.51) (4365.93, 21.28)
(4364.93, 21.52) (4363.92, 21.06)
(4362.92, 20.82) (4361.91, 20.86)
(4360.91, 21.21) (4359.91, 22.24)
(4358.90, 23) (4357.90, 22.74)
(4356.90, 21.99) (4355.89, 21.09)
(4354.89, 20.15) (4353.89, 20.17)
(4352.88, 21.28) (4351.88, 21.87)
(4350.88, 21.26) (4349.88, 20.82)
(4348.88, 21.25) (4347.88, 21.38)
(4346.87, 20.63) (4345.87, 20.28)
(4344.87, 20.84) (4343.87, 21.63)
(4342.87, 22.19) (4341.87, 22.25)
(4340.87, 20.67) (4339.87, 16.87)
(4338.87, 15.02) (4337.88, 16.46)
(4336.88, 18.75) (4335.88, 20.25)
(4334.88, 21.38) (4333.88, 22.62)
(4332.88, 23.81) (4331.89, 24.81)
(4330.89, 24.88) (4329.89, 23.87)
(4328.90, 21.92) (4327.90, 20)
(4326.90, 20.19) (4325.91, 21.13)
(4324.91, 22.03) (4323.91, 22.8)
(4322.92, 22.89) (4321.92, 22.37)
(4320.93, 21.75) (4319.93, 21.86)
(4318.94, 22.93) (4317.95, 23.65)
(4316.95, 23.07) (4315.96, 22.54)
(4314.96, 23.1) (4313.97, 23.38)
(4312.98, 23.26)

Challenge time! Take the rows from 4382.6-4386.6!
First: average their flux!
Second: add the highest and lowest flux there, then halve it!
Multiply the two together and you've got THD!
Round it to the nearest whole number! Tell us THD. 319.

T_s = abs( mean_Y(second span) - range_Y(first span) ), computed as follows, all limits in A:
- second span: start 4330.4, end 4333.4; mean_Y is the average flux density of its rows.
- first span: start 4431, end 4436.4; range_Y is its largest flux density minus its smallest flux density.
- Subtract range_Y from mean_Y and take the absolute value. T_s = 23.6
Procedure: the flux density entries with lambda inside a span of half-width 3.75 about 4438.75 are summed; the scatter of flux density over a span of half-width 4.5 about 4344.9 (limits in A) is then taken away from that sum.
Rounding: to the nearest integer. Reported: 144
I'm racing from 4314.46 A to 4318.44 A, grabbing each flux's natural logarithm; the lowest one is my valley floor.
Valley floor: 3.12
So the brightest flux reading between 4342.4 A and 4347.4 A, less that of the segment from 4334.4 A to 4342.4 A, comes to -0.1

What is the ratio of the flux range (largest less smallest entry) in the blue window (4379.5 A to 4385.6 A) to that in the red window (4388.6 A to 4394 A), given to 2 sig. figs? 1.2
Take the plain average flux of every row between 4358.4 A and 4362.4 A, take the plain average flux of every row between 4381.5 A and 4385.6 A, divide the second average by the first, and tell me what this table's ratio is 0.83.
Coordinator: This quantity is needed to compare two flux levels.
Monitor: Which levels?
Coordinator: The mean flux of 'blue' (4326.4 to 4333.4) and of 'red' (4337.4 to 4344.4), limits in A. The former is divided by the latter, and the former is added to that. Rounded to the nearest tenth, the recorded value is 24.0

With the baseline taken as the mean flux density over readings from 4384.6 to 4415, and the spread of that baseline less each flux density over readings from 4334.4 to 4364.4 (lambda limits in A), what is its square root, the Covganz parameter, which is 1.3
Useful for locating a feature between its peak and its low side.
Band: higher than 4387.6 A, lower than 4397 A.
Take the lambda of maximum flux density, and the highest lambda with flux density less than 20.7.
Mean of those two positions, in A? 4395.2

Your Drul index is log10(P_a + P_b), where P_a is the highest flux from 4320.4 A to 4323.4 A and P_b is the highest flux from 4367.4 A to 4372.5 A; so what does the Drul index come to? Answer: 1.63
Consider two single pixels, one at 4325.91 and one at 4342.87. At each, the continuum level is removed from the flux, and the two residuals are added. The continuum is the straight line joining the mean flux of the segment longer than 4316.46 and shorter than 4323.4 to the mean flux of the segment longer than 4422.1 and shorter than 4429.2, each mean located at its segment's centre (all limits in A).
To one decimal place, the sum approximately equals -1.8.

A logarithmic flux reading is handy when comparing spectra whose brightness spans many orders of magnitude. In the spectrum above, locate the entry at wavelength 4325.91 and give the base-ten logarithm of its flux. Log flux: 1.32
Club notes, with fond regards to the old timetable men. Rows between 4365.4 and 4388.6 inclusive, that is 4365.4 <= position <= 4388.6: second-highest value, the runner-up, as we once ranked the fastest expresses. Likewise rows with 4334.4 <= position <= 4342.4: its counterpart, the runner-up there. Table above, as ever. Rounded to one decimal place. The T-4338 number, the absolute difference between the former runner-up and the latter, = 0.0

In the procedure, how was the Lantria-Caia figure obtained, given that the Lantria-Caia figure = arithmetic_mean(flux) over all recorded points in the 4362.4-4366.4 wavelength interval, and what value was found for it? 21.2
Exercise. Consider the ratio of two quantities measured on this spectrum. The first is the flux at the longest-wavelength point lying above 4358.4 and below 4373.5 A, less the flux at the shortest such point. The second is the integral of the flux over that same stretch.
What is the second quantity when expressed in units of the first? -60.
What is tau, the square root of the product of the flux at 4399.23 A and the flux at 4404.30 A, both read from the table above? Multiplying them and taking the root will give 20.9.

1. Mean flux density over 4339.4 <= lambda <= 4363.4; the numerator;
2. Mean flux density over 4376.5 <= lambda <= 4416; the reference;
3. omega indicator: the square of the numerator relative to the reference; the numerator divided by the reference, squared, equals 1.10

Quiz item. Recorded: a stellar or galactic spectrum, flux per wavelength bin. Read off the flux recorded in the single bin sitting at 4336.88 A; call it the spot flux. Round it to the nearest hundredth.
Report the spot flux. 18.75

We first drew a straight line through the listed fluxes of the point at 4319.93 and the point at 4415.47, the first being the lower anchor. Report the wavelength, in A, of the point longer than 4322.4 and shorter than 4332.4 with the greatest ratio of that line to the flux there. 4327.90 A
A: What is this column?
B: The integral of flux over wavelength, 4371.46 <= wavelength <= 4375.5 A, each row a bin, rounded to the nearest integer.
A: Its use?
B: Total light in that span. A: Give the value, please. 75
